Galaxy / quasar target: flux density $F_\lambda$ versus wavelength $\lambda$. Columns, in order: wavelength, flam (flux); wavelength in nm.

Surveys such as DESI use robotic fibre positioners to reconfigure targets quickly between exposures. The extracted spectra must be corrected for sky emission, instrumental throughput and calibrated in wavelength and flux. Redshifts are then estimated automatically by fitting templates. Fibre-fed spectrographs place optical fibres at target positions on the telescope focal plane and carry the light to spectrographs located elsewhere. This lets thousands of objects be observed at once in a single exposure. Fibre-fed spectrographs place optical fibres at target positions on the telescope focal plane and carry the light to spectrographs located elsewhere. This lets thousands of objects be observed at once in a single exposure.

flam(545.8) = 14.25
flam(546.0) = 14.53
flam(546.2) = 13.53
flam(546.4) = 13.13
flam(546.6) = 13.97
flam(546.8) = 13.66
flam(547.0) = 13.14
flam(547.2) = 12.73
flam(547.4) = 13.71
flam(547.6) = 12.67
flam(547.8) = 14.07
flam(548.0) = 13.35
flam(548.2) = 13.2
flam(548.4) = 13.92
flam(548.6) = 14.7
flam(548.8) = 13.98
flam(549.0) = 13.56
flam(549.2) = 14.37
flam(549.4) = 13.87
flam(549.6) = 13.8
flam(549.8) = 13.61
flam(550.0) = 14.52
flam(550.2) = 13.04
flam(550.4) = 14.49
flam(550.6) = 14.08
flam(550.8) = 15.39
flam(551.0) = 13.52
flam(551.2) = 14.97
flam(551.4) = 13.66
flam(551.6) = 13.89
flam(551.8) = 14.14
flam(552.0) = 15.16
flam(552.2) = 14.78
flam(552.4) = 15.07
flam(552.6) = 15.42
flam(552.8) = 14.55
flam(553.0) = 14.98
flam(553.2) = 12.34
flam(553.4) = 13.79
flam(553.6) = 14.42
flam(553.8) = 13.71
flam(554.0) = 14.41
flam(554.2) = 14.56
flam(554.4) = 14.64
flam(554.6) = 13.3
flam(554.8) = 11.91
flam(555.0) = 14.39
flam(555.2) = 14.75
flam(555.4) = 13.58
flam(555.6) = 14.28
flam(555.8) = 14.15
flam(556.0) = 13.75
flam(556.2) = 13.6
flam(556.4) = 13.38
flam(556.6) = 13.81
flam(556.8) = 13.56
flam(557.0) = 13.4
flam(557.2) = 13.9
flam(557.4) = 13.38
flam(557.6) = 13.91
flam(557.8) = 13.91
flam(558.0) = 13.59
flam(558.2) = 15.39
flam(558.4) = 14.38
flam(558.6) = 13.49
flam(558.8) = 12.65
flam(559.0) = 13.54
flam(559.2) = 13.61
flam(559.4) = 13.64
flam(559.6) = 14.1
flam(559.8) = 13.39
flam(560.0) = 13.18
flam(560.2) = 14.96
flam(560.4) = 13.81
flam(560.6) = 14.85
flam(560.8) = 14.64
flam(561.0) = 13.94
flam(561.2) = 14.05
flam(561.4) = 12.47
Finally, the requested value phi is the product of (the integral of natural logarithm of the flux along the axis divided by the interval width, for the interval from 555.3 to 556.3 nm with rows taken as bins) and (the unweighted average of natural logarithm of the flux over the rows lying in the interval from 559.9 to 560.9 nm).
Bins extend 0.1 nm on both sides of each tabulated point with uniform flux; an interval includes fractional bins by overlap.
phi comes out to 6.99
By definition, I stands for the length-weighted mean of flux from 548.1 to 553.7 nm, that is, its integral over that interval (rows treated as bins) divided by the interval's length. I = 14.19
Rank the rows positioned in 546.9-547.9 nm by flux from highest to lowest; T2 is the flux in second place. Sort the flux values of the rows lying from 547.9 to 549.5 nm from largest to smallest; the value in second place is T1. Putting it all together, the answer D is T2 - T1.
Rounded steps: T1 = 14.37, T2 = 13.71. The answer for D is -0.7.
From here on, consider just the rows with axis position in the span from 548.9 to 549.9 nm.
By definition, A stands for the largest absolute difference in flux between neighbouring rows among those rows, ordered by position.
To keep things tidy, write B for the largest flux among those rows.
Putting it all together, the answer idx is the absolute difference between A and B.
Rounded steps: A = 0.81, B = 14.37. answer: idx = 13.6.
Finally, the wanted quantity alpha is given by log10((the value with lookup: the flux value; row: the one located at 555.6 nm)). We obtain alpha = 1.15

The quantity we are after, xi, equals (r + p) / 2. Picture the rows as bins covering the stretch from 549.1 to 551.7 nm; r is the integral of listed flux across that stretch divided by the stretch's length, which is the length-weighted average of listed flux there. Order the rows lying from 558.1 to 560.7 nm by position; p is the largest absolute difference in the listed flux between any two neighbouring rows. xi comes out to 7.94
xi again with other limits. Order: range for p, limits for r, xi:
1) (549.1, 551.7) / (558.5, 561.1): 7.85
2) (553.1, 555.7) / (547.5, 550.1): 8.15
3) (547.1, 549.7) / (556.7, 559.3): 7.57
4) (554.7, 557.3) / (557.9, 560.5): 8.15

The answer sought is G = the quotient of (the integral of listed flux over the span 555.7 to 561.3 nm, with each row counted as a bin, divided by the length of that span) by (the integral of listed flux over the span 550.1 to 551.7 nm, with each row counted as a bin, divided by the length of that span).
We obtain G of 0.98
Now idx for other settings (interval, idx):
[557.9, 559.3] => 13.6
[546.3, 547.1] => 13.1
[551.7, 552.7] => 14.4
